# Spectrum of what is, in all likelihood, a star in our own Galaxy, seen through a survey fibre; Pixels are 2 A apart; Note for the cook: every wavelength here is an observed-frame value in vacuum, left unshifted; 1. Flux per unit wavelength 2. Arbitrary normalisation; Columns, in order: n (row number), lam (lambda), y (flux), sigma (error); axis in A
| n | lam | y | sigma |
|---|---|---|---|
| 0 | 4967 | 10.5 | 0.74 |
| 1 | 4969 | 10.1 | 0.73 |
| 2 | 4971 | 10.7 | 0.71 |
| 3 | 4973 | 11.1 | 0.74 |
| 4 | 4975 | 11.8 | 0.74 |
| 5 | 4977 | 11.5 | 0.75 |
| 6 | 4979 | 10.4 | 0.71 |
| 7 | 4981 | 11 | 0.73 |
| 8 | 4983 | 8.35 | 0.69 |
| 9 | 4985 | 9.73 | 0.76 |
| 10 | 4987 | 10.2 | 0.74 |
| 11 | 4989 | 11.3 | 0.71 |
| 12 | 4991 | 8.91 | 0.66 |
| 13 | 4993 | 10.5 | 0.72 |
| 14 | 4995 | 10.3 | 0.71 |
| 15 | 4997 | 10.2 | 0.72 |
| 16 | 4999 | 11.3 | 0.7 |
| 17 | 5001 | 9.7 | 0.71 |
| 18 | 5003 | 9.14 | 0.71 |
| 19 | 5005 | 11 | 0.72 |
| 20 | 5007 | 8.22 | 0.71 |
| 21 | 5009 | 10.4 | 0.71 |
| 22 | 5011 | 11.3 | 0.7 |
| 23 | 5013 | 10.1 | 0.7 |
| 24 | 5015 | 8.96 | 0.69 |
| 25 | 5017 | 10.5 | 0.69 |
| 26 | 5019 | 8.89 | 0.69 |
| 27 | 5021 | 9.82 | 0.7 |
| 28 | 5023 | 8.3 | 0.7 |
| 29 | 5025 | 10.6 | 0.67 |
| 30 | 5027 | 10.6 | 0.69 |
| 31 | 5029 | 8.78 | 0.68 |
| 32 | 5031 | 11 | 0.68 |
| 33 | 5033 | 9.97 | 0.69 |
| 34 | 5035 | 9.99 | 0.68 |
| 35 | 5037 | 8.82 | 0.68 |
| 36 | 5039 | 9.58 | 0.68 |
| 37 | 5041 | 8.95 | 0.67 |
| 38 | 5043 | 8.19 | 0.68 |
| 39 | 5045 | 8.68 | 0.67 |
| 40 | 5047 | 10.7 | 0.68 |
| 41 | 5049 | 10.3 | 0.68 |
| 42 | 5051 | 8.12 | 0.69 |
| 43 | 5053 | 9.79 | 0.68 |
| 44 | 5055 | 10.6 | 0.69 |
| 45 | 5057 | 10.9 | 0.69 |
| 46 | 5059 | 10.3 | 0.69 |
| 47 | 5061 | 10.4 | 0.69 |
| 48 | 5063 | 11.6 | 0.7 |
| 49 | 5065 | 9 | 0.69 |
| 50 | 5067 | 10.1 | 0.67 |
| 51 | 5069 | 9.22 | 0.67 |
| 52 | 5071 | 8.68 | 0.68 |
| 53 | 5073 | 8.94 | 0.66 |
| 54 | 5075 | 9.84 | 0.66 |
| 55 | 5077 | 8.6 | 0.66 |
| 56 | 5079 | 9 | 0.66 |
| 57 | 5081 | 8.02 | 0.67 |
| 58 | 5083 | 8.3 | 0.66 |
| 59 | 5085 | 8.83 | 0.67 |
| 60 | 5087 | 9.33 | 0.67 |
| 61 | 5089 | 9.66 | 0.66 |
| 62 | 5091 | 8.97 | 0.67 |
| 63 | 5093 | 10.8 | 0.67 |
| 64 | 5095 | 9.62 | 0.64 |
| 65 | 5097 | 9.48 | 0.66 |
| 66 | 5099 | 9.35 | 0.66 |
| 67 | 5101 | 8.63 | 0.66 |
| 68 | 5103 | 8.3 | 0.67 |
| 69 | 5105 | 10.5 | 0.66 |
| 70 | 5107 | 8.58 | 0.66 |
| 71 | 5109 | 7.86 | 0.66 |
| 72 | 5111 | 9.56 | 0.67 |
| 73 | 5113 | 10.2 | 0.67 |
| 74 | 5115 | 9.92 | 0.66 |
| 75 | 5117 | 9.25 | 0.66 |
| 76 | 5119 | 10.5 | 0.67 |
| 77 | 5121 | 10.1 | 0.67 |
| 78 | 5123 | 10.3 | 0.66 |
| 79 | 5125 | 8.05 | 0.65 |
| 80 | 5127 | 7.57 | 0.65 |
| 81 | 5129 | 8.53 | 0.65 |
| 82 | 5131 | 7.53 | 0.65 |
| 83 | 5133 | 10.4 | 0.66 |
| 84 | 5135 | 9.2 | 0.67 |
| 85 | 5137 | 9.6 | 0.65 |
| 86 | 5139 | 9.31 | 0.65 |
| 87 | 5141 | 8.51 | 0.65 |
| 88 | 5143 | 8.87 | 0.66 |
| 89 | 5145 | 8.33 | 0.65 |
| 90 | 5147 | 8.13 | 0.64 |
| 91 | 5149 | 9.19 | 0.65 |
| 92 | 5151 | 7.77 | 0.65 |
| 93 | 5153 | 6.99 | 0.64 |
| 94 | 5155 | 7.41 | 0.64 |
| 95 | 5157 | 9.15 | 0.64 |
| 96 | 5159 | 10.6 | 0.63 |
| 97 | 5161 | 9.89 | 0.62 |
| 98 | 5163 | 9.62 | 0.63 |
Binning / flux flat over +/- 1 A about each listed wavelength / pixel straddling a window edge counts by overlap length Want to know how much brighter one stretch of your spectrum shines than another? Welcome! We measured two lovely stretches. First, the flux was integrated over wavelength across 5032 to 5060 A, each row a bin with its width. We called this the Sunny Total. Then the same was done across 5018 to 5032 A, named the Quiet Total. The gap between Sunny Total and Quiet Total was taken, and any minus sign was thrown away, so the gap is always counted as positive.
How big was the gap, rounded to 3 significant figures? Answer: 134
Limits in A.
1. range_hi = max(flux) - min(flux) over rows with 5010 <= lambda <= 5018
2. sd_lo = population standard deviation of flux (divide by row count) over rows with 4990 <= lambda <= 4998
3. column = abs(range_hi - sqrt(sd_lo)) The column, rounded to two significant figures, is 1.5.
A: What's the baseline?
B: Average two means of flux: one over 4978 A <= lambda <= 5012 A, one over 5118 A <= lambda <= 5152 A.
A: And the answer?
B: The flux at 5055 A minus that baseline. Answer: 1.1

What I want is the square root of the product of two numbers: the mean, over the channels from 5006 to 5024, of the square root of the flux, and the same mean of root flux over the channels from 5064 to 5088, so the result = 3.05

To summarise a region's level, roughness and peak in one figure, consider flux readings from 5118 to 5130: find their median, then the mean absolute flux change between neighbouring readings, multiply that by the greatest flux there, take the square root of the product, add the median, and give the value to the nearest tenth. 12.3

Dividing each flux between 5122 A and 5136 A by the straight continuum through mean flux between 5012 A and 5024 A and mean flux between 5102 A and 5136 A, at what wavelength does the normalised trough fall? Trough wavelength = 5131 A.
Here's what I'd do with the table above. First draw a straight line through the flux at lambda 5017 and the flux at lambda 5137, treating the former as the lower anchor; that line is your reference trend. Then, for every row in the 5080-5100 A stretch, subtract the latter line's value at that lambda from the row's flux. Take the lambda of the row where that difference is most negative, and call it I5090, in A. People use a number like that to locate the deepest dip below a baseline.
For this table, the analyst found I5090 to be 5081 A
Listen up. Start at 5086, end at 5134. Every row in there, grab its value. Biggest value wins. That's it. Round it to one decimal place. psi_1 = 10.8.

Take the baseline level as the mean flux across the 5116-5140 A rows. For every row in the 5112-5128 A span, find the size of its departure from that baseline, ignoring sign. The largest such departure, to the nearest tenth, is 1.6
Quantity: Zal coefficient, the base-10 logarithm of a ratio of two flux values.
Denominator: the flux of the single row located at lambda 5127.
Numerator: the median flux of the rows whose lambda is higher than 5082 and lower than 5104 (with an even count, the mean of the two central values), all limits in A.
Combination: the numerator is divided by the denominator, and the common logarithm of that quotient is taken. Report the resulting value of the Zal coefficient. 0.091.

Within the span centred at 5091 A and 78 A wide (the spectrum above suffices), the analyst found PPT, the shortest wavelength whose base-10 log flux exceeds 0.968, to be 5053 A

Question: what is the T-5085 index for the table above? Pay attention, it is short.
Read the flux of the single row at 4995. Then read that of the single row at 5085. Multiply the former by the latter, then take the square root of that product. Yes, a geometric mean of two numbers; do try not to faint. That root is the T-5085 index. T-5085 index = 9.5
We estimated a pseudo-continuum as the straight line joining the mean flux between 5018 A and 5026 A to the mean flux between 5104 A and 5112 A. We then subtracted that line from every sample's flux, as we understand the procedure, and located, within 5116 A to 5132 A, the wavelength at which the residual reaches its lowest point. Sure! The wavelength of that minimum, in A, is 5131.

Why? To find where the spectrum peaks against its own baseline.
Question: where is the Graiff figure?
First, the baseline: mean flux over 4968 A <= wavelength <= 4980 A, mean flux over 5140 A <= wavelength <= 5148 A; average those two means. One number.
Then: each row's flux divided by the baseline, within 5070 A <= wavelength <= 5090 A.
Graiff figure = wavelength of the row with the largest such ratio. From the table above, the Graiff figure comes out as 5075 A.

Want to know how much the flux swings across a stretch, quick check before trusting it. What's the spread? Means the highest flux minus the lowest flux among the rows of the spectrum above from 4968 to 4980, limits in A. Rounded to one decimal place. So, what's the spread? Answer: 1.7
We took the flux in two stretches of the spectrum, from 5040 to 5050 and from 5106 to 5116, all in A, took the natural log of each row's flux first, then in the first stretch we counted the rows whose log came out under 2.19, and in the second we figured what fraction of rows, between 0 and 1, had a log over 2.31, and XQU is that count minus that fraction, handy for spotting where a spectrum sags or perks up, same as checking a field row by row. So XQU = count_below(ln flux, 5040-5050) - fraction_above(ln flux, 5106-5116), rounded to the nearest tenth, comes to 1.8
